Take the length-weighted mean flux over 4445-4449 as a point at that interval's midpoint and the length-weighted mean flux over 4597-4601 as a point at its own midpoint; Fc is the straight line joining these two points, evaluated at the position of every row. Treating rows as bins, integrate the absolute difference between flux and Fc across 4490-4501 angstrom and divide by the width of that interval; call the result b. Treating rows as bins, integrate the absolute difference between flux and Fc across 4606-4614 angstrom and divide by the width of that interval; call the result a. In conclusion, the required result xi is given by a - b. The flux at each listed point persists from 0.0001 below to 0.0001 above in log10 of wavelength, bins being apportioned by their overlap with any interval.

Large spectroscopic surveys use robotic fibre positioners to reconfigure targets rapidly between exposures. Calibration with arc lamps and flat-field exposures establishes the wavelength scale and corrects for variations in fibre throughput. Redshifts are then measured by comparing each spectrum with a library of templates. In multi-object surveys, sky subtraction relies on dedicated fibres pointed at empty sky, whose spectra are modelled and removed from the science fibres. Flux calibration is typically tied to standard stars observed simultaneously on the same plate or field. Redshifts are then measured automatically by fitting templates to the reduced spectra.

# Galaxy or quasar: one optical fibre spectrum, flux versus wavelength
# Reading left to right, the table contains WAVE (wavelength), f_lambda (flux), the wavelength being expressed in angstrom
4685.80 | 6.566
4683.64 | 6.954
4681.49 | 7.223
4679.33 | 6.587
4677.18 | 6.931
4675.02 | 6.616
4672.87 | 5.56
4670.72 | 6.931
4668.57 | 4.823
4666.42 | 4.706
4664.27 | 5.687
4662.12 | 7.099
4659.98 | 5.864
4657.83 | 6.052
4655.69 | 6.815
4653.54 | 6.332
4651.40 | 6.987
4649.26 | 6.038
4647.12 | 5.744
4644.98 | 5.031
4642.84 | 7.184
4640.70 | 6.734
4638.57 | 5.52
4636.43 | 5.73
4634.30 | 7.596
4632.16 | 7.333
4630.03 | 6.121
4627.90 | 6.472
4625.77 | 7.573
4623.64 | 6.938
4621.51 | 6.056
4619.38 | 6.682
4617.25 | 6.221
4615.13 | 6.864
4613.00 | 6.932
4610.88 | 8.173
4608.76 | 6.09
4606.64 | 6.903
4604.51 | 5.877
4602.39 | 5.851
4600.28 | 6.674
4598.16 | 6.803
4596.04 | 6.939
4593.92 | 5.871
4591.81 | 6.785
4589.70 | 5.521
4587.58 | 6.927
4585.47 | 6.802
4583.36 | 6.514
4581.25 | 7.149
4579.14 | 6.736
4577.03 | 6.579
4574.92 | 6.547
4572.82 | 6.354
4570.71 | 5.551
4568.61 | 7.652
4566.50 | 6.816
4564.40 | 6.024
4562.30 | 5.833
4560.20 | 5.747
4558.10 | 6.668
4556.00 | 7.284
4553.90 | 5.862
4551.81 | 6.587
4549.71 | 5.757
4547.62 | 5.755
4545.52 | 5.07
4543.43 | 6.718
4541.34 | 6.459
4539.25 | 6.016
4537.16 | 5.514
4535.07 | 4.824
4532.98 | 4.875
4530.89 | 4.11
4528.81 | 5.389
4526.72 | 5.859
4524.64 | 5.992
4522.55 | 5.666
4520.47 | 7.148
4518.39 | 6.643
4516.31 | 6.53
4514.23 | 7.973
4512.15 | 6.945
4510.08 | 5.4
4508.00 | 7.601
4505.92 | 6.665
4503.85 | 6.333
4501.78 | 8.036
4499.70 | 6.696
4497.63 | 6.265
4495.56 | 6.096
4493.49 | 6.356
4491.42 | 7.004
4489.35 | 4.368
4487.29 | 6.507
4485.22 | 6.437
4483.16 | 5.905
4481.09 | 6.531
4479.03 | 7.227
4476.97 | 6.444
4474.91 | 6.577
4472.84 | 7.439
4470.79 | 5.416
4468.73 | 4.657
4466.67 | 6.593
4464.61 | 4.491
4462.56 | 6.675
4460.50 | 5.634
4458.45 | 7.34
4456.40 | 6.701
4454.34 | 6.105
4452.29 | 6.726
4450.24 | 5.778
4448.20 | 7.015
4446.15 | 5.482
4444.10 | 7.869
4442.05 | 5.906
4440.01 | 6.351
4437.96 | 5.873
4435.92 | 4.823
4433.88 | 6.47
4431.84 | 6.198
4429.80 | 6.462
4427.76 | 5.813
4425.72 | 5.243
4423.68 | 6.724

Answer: 0.25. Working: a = 0.6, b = 0.37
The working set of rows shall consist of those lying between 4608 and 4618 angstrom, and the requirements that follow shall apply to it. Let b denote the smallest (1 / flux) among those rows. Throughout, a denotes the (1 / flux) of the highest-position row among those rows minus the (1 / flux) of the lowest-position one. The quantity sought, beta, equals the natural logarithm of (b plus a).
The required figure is -2.1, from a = 0.00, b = 0.122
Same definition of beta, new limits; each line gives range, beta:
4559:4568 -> -2.1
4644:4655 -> -2.3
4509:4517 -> -2.4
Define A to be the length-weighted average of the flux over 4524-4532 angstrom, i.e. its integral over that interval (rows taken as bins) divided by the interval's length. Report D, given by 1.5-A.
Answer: -3.80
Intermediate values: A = 5.30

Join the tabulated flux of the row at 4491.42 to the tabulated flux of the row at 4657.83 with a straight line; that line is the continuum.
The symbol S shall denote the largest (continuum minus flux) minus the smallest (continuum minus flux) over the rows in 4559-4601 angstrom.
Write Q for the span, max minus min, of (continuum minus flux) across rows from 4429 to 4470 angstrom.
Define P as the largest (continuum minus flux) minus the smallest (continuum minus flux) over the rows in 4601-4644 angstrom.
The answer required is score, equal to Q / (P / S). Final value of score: 2.7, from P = 2.5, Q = 3.3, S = 2.1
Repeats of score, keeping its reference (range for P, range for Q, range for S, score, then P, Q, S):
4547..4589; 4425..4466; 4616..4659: 3.9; 2.1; 3.3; 2.5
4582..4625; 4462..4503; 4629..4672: 3.7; 2.8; 3.8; 2.7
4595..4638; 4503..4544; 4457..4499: 4.8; 2.4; 3.8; 3.0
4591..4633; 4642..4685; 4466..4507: 4.1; 2.4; 2.6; 3.7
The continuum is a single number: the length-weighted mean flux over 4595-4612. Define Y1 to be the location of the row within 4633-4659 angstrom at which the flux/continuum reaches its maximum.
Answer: 4634.30 angstrom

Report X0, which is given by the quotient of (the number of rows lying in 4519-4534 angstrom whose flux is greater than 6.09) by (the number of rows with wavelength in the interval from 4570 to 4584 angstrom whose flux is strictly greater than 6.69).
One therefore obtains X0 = 0.5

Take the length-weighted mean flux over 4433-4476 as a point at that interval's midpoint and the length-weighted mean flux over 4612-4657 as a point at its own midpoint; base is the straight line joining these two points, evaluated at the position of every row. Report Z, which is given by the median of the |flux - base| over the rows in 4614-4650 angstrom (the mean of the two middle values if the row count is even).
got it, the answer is 0.50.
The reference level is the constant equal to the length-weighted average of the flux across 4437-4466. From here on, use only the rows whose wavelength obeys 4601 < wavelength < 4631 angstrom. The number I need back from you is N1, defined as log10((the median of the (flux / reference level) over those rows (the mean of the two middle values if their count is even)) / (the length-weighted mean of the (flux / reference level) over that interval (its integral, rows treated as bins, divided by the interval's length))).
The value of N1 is -0.003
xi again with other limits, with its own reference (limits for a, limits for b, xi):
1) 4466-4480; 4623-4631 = 0.25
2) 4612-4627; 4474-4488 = 0.07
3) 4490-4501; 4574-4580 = 0.28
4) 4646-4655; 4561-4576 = 0.06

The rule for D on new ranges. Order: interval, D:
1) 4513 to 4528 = -5.03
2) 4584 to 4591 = -4.94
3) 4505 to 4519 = -5.33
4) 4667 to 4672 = -4.25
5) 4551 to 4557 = -5.08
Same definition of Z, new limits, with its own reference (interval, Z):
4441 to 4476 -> 0.56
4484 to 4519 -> 0.39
